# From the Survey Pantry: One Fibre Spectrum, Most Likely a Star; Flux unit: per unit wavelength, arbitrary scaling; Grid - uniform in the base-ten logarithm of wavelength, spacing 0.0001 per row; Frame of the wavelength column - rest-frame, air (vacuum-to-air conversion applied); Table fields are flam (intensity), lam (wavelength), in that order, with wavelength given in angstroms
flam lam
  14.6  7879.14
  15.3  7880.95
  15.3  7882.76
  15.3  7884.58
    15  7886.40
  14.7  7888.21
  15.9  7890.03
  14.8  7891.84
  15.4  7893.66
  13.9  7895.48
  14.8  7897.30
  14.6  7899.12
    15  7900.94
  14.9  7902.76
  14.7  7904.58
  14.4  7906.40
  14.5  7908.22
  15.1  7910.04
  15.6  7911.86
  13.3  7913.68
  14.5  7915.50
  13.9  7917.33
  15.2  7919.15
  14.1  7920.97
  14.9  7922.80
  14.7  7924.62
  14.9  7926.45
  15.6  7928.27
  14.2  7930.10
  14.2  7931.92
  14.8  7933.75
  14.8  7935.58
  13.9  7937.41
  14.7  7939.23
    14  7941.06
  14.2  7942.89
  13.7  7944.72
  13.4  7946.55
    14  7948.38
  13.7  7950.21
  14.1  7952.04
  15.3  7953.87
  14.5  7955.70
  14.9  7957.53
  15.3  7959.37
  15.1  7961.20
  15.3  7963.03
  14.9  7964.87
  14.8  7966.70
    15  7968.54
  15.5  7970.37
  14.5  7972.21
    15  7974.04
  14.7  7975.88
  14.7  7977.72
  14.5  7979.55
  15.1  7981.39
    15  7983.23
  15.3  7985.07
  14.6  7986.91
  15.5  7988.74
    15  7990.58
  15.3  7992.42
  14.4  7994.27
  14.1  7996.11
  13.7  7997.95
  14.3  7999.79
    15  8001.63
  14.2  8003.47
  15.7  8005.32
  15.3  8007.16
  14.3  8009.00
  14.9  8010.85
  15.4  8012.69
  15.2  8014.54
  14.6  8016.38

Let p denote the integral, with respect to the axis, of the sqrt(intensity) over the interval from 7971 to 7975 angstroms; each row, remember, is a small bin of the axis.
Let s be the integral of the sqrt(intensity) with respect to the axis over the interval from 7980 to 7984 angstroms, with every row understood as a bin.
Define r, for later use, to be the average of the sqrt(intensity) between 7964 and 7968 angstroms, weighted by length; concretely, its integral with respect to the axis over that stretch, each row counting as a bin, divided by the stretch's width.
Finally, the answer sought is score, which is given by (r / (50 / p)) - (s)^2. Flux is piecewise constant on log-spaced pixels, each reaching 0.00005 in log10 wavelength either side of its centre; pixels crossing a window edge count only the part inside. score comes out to -238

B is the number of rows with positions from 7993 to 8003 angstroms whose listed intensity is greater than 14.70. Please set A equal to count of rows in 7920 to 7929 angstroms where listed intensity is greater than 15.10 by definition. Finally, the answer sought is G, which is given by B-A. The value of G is 0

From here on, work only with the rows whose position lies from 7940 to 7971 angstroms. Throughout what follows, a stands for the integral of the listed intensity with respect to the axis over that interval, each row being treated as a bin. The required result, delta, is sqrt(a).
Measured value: 21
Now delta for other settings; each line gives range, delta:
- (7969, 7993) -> 19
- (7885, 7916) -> 21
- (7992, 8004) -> 13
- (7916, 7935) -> 17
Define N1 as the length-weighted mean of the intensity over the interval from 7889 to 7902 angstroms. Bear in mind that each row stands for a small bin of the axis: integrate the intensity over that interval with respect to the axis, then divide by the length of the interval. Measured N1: 14.9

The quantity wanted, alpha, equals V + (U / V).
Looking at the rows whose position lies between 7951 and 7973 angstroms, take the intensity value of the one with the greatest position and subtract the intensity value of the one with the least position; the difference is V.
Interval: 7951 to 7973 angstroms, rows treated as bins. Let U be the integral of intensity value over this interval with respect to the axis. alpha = 821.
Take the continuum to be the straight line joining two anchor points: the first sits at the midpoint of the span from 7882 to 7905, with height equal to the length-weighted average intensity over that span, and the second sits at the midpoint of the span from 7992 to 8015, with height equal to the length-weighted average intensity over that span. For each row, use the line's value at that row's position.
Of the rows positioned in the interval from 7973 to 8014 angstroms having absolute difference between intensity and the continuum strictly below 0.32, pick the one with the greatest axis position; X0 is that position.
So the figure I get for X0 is 8010.85 angstroms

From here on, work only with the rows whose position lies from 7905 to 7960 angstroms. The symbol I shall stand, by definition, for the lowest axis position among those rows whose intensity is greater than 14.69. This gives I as 7910.04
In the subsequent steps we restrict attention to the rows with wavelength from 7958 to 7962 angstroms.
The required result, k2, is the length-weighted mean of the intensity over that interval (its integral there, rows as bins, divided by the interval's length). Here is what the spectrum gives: 15.2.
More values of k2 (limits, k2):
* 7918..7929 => 14.9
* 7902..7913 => 14.8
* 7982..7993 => 15.1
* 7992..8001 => 14.3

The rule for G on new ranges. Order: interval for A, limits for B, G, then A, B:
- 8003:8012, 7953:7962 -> 2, 2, 4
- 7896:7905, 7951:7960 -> 3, 0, 3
